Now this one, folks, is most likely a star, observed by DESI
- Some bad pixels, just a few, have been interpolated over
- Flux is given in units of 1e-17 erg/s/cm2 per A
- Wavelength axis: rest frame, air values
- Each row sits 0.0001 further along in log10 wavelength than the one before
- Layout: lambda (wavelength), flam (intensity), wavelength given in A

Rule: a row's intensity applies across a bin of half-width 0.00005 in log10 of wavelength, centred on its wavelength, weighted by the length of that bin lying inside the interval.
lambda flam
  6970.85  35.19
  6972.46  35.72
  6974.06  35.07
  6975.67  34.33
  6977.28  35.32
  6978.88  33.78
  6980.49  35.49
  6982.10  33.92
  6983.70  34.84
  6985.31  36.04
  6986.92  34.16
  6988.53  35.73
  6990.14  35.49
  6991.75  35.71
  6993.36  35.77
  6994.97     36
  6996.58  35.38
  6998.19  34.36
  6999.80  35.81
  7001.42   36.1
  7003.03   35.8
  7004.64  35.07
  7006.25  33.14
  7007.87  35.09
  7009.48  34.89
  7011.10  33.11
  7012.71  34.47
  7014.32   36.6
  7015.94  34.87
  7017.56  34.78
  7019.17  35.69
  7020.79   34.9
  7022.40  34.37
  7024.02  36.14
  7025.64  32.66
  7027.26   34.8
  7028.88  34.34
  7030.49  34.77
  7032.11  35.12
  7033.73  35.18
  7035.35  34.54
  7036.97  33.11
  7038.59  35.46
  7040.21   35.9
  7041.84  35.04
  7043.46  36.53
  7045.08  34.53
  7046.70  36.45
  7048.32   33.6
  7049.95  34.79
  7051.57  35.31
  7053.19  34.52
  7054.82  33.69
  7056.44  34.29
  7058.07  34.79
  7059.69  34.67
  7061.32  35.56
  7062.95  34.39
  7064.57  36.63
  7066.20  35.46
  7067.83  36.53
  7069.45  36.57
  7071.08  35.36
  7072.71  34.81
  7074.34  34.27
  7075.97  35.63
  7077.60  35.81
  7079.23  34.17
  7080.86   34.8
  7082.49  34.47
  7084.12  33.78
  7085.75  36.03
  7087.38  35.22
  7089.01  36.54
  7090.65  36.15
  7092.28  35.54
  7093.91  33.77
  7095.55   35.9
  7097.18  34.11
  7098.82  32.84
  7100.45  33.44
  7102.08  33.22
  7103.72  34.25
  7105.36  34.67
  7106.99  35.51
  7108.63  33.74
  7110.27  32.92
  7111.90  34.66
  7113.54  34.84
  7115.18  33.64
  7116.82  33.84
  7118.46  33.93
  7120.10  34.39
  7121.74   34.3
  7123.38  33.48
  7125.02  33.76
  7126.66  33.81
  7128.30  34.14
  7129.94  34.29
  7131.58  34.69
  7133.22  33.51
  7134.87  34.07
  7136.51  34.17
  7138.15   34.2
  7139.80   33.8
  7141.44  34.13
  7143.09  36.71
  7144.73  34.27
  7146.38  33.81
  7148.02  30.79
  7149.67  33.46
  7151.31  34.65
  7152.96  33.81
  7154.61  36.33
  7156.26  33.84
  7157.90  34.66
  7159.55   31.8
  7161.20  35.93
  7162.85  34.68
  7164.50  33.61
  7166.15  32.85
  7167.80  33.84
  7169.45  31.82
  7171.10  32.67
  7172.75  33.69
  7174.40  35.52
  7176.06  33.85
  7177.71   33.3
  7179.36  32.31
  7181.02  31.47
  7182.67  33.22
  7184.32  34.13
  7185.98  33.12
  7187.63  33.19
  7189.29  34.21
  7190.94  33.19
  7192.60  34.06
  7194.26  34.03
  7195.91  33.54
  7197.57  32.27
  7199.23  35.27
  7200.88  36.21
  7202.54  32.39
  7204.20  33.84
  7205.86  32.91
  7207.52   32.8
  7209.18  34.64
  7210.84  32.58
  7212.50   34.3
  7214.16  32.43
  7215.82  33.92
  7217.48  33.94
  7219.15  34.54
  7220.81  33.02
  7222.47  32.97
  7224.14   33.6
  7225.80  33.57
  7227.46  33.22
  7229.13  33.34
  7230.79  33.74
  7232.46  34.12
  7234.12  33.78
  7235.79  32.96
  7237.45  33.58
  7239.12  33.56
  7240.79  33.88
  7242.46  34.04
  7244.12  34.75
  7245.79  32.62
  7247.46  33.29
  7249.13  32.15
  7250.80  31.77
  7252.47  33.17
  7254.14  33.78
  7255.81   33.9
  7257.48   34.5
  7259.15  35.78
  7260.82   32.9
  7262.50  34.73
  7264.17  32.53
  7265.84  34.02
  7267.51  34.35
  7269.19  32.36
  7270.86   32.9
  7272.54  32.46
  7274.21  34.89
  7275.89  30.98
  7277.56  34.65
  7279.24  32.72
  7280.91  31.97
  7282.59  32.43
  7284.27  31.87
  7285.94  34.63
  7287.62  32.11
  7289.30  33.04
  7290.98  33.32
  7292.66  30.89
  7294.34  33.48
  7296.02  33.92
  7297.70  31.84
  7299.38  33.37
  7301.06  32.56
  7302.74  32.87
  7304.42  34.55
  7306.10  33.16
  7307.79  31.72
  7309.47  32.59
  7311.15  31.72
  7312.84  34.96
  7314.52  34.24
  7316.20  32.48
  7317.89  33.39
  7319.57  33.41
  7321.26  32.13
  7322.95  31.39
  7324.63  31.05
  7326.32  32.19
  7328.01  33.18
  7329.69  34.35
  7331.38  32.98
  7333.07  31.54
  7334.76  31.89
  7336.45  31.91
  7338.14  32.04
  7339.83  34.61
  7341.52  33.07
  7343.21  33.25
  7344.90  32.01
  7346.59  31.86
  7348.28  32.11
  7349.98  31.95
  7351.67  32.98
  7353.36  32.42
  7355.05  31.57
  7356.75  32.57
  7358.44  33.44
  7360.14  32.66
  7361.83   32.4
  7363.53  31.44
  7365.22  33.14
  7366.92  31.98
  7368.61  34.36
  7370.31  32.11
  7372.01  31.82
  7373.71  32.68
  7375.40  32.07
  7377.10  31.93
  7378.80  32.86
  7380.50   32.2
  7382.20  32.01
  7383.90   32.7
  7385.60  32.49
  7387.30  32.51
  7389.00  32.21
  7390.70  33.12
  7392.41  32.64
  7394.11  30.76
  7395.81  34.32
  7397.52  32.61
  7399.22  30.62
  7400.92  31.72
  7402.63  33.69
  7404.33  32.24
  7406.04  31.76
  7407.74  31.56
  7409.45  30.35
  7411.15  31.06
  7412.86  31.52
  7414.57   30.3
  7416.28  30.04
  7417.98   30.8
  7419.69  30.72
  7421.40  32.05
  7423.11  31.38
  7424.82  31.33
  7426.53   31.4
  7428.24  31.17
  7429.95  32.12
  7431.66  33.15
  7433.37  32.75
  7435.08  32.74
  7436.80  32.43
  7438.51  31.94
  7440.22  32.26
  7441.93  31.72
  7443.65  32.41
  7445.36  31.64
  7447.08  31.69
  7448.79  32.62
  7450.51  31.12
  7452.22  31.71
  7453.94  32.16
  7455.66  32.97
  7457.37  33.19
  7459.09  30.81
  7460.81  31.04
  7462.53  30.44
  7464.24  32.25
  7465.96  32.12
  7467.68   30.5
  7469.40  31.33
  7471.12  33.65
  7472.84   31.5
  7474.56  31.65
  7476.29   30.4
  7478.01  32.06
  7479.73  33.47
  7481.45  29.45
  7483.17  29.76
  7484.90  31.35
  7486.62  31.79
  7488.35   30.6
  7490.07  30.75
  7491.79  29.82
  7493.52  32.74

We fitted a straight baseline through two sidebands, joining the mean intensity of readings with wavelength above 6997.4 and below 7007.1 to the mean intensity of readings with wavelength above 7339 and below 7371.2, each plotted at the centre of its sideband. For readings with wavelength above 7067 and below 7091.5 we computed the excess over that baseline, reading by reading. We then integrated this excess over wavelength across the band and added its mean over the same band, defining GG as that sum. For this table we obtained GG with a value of 21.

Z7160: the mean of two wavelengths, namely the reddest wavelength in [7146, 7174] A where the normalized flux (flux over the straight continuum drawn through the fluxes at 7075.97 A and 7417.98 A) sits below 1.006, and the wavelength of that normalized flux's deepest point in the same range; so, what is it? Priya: 7160.4 A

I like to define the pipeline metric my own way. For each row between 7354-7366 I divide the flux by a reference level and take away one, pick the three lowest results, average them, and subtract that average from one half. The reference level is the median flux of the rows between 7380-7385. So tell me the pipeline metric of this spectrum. 0.51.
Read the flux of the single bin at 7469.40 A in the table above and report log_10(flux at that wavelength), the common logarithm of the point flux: 1.50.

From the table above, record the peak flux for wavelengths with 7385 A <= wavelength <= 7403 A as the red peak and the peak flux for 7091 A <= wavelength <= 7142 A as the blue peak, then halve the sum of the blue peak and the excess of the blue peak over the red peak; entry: 18.7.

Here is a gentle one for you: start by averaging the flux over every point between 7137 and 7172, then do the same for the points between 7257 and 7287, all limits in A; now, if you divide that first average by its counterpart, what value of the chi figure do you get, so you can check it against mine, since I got 1.02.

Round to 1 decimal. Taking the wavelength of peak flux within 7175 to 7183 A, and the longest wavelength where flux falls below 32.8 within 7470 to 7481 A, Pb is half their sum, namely 7327.0 A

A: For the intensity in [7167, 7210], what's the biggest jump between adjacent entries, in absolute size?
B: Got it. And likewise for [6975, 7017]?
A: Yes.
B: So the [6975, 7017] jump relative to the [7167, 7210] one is 0.56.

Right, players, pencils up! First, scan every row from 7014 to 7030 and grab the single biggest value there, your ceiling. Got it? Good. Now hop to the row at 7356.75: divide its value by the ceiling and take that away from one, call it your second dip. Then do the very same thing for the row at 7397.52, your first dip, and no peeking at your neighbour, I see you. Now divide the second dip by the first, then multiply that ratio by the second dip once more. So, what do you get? 0.11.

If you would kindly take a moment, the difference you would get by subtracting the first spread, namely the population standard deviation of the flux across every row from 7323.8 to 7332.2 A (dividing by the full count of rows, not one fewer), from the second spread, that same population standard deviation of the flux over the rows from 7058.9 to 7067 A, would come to -0.31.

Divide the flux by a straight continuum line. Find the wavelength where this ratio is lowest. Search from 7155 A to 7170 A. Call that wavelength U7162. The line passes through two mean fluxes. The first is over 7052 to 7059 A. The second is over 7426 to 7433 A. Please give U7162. 7159.55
